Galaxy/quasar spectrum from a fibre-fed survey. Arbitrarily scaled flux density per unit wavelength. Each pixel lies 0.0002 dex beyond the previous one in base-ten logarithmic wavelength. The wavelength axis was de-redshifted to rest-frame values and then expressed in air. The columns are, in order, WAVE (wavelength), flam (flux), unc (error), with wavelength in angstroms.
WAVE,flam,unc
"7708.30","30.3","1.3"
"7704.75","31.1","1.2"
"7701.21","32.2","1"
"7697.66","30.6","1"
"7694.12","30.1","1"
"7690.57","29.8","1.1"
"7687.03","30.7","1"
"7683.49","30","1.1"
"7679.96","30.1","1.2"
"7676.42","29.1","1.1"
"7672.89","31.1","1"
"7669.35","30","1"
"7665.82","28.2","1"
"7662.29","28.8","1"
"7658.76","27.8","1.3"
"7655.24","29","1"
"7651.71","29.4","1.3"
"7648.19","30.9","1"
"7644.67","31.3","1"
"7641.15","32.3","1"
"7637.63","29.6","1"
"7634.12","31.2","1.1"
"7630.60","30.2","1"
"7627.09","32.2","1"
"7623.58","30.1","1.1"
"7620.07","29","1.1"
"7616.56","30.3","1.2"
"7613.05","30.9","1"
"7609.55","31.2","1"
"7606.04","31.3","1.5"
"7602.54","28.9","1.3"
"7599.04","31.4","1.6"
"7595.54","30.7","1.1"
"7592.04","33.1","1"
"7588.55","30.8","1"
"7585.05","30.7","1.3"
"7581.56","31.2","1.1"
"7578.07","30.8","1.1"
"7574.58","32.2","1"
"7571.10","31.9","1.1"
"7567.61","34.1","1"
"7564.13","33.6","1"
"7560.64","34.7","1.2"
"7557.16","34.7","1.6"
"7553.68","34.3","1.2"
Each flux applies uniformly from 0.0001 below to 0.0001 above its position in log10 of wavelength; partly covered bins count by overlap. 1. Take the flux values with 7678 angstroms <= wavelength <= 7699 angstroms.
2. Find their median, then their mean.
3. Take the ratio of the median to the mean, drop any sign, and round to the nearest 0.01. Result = 1.00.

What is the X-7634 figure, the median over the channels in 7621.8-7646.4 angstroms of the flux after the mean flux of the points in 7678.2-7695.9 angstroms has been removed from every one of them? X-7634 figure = 1.1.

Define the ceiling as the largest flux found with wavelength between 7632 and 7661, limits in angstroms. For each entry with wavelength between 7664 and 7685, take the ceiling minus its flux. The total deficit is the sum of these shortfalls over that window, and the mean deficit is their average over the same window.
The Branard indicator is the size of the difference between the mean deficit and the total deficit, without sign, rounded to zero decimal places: 13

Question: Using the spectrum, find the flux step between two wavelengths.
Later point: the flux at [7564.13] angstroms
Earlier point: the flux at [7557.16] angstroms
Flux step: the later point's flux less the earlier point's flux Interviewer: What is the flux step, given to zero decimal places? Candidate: -1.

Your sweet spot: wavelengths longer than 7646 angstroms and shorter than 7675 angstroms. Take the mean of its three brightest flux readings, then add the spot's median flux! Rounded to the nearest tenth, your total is 59.9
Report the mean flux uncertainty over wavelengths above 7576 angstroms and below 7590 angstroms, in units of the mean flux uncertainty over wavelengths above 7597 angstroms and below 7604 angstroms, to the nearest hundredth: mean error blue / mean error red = 0.78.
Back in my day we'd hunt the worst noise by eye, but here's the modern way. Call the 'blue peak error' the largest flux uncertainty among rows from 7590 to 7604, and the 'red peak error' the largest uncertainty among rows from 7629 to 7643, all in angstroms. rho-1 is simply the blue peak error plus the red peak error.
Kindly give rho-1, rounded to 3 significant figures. 2.70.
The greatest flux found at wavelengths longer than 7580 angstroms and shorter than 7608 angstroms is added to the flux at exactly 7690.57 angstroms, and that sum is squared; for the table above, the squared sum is 3956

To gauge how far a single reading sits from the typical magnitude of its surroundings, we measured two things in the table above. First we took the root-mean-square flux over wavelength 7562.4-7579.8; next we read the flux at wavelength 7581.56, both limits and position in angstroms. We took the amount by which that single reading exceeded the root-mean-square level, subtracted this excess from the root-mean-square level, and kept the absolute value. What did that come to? 34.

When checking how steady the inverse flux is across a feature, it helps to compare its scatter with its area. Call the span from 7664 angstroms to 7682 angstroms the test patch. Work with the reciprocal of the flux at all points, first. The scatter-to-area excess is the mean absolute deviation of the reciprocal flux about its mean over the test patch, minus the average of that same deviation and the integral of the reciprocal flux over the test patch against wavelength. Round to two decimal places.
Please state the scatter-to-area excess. -0.30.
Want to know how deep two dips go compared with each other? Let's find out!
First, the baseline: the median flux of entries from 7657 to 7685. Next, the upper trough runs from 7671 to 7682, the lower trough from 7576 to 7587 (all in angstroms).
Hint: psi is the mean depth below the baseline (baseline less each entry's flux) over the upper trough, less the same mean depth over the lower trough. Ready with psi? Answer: 0.8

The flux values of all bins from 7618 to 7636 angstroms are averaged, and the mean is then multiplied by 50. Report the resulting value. 1527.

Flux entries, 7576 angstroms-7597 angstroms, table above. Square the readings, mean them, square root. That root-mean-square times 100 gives 3123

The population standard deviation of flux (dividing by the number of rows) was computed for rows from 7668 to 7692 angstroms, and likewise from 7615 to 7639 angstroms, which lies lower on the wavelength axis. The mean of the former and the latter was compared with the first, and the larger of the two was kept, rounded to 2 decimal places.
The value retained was 0.78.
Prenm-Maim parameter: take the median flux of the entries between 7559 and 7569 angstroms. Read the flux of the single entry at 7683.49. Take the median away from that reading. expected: -4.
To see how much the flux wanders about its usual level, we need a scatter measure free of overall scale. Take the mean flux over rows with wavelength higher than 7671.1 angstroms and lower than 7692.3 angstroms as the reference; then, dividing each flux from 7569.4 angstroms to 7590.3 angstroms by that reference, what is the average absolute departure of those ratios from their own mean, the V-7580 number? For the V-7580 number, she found 0.017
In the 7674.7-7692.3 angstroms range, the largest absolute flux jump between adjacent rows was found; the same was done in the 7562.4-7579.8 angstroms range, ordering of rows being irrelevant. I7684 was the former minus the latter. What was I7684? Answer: -1.2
